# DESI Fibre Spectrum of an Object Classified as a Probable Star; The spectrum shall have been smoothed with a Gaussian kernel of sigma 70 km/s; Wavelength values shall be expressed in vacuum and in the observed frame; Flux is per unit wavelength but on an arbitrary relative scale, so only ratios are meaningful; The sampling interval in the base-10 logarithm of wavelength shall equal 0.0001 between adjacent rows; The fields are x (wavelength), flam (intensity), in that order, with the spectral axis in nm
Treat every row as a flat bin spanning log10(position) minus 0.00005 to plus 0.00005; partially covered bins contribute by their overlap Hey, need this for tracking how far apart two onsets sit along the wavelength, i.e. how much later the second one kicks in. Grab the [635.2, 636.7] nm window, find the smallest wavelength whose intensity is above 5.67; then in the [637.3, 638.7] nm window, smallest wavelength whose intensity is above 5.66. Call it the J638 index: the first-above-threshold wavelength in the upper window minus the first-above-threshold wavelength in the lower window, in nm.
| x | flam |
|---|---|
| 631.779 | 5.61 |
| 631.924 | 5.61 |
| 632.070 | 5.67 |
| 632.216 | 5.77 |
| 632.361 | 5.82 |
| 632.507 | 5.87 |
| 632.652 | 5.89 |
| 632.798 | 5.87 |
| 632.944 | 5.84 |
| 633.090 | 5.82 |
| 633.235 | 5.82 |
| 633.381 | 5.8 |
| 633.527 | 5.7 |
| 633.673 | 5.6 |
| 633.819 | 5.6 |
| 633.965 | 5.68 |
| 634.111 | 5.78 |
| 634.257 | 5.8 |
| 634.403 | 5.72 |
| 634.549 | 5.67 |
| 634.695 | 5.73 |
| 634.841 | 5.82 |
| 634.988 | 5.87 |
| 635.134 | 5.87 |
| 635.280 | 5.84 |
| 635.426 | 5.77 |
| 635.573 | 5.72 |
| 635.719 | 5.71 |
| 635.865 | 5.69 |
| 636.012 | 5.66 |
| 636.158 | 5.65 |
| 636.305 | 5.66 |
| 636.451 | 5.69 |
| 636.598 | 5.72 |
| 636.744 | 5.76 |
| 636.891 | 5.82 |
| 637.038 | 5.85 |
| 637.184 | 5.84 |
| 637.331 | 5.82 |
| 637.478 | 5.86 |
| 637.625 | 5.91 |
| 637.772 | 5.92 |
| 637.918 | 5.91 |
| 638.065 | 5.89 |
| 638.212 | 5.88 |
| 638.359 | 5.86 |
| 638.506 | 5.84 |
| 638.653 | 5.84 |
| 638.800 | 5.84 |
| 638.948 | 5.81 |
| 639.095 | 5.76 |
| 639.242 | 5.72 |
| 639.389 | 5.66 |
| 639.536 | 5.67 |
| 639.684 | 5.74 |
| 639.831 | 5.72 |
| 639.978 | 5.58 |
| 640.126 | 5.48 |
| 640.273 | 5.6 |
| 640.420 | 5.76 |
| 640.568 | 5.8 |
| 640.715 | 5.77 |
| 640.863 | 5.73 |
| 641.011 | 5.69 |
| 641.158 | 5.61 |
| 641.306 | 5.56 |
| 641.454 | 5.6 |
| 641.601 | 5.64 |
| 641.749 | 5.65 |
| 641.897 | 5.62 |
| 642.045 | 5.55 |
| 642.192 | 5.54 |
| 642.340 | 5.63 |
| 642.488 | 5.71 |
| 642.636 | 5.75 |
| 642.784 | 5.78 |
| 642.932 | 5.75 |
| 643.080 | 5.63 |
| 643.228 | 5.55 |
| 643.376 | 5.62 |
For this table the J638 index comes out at 2.05 nm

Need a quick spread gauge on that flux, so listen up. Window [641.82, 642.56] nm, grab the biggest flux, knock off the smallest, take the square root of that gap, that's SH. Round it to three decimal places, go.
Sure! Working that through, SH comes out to 0.412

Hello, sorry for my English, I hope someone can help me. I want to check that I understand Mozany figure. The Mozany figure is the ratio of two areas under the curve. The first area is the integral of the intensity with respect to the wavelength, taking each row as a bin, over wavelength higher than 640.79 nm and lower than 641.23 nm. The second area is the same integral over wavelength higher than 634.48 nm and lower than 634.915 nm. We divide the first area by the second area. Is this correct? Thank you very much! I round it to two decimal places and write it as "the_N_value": 1.00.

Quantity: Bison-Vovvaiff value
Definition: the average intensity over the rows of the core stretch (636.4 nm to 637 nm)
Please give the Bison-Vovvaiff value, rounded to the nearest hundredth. 5.75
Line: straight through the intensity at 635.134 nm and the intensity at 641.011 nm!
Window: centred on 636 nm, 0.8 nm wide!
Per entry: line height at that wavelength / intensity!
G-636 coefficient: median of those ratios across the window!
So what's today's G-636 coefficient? 1.03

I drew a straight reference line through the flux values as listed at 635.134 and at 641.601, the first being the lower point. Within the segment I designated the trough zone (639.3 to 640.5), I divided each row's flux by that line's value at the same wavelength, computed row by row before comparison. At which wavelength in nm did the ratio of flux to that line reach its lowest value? 640.126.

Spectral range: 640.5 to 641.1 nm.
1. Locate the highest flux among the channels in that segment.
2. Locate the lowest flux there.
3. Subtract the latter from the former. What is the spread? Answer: 0.11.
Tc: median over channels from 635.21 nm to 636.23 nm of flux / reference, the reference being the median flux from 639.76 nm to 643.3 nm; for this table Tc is 1.013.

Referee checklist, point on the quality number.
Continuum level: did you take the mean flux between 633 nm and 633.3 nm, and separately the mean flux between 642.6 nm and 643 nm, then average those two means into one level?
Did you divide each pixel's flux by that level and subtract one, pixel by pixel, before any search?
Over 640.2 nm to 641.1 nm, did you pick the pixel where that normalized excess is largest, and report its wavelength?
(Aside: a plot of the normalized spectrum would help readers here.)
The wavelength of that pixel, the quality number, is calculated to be 640.568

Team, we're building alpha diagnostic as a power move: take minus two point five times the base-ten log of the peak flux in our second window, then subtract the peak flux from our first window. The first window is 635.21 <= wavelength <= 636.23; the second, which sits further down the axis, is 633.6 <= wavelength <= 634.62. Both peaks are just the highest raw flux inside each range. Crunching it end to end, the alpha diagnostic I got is -7.75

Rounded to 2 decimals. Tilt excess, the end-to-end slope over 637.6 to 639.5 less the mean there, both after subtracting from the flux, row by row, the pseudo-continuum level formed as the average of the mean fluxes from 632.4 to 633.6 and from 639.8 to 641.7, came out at -0.23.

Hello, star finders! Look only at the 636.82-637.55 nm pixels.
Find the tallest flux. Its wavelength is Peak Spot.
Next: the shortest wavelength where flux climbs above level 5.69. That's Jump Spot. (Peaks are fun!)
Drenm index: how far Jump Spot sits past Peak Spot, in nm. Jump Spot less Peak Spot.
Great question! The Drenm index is -0.59 nm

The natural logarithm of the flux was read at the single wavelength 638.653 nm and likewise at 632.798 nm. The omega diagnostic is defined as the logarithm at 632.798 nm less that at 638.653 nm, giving 0.01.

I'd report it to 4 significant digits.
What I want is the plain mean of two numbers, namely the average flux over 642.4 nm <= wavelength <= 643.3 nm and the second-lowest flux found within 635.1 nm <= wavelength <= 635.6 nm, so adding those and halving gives 5.732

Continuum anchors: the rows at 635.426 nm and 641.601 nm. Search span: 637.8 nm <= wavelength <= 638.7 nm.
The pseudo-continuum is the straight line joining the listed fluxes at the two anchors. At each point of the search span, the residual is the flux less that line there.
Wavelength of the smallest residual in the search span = 638.506 nm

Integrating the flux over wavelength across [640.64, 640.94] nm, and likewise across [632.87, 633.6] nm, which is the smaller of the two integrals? 1.7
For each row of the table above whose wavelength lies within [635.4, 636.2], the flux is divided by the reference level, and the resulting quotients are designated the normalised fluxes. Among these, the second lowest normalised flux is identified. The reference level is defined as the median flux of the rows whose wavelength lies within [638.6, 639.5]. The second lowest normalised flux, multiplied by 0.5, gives 0.489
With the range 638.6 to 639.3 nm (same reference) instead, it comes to 0.498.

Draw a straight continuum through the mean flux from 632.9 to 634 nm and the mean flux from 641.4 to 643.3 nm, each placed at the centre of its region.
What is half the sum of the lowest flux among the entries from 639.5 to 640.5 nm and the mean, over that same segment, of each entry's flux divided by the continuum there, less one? 2.74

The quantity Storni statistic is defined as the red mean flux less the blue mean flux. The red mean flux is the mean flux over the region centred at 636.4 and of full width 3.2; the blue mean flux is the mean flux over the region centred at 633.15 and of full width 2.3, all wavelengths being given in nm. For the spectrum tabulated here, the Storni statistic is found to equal 0.02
